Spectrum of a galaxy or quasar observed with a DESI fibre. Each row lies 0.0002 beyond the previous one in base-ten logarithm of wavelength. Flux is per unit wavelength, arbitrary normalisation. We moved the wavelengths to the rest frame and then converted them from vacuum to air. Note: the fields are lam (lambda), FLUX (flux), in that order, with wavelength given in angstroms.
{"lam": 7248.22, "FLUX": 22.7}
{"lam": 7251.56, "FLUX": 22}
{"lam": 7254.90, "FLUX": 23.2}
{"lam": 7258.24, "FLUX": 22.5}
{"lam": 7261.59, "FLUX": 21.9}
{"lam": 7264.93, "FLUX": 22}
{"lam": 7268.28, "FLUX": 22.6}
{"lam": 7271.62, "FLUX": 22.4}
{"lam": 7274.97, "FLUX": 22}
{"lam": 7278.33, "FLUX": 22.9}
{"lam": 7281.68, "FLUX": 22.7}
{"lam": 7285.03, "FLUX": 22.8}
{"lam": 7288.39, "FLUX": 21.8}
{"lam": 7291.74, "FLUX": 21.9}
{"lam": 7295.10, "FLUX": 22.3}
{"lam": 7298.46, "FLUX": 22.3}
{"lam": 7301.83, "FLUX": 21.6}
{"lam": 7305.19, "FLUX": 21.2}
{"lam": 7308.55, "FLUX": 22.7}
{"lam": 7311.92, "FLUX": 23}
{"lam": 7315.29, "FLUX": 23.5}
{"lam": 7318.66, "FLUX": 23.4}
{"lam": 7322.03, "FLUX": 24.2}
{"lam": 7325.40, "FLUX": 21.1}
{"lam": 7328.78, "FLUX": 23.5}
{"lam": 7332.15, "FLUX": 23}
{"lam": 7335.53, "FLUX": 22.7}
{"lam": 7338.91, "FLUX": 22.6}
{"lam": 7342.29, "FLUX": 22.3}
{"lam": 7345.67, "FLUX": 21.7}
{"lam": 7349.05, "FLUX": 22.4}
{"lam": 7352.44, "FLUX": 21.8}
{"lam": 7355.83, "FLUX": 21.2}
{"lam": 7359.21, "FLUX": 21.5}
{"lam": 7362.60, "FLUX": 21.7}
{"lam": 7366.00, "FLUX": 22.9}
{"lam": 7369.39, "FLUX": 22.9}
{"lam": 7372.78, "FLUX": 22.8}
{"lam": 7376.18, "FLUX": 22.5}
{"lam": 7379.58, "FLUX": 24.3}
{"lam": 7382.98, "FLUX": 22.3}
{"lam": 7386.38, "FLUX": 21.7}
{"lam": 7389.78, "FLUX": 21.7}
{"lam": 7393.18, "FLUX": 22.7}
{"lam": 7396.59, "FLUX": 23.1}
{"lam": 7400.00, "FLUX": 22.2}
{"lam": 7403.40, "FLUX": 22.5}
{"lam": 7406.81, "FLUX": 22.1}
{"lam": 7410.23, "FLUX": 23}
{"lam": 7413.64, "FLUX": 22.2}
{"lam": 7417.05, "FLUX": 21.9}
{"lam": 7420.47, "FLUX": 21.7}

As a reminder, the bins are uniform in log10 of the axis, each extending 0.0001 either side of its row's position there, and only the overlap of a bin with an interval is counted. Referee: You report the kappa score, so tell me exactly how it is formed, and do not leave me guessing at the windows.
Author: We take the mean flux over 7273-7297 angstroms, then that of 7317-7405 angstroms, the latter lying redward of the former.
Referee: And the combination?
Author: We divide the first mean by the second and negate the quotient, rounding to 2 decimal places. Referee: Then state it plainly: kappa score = -0.99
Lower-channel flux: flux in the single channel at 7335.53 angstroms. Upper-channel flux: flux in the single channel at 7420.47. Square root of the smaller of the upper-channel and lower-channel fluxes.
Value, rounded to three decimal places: 4.658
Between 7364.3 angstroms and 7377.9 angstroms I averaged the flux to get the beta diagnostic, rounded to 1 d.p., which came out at 22.8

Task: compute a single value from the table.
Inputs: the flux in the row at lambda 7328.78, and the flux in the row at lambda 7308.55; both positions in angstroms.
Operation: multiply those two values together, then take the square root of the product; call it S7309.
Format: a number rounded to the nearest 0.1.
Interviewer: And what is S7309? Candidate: 23.1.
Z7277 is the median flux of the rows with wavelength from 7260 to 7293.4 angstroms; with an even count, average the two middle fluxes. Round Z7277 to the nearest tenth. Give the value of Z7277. 22.2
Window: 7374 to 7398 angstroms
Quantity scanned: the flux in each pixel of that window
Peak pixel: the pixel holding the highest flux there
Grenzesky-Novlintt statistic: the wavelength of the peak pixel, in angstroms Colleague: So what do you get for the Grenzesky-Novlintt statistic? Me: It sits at 7379.58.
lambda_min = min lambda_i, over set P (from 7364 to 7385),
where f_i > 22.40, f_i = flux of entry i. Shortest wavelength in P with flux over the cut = 7366.00 angstroms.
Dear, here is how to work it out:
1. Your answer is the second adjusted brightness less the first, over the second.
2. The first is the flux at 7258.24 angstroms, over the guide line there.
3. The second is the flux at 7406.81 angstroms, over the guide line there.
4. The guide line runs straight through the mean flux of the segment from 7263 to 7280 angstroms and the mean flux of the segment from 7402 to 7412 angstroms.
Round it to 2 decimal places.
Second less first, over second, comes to -0.03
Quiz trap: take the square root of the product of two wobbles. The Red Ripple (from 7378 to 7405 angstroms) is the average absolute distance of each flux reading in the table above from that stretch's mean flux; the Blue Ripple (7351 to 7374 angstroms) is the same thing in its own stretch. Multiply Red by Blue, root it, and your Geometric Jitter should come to 0.62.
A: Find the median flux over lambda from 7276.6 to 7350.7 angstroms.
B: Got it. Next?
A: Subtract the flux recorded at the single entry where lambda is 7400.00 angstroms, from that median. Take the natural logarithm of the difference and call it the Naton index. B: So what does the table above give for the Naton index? -0.8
